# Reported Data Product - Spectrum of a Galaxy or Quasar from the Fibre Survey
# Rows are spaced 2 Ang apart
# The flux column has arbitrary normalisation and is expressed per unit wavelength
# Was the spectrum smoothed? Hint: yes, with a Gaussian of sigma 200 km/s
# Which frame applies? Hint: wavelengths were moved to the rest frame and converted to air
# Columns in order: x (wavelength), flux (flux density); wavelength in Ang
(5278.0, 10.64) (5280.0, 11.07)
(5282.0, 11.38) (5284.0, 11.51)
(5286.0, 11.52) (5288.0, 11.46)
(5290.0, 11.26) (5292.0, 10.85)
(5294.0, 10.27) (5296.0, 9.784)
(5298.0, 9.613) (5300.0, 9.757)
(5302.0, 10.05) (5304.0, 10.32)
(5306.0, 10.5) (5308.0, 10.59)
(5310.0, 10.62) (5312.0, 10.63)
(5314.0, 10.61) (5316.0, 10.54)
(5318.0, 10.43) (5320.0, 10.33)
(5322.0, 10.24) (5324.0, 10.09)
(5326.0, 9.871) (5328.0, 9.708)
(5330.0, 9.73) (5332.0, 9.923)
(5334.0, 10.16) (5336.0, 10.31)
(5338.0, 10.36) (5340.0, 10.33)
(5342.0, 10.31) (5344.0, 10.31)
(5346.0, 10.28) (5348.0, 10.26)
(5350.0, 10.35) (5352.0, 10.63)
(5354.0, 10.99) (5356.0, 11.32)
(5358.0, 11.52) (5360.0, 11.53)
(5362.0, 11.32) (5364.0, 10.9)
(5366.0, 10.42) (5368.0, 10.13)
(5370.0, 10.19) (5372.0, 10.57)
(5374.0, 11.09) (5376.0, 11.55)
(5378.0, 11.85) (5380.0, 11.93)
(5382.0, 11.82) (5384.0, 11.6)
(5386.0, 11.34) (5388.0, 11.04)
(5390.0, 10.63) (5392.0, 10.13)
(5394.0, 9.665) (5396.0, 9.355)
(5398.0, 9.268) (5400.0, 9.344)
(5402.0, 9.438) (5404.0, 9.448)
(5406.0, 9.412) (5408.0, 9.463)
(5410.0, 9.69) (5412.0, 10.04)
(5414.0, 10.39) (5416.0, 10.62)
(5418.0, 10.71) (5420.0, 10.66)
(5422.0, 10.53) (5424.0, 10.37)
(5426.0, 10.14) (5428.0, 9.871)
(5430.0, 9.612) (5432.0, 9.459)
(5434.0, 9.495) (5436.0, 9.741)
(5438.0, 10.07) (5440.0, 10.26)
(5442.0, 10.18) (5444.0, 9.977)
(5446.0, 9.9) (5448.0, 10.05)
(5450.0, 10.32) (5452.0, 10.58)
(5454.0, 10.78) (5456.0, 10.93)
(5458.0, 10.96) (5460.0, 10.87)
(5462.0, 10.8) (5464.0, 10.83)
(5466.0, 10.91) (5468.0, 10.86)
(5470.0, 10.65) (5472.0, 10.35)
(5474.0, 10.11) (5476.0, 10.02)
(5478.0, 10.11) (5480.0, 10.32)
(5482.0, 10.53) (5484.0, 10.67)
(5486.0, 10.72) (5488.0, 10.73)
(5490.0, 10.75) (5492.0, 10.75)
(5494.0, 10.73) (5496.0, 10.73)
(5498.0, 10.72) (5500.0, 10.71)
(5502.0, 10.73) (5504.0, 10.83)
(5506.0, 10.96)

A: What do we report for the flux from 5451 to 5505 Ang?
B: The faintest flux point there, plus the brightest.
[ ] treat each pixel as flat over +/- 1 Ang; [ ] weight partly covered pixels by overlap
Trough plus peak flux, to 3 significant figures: 21.0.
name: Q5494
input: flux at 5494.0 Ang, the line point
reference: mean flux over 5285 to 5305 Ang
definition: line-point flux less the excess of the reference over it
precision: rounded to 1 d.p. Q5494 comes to 11.0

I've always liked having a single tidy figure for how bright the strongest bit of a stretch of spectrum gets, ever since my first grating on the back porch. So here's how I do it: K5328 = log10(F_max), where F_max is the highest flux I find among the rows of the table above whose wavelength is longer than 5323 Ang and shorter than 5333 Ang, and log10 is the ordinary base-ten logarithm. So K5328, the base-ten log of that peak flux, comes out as 1.00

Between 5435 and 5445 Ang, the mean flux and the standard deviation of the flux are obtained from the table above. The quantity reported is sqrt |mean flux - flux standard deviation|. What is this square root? 3.14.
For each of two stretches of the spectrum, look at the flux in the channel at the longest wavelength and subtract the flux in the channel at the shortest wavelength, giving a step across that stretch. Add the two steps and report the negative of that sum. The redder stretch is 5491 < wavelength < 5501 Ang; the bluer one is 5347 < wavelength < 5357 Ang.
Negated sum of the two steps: -1.0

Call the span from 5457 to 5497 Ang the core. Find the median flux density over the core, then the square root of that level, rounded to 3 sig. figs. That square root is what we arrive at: 3.28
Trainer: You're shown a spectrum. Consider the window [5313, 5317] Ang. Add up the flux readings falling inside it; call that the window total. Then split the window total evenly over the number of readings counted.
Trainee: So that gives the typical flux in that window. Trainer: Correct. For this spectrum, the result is 10.6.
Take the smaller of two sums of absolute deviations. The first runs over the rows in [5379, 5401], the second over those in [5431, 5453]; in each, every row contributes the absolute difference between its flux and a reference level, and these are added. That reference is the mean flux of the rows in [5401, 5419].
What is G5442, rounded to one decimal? 3.1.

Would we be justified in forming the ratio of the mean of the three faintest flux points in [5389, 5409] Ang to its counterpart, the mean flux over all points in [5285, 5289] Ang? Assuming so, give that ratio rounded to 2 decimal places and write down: 0.81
